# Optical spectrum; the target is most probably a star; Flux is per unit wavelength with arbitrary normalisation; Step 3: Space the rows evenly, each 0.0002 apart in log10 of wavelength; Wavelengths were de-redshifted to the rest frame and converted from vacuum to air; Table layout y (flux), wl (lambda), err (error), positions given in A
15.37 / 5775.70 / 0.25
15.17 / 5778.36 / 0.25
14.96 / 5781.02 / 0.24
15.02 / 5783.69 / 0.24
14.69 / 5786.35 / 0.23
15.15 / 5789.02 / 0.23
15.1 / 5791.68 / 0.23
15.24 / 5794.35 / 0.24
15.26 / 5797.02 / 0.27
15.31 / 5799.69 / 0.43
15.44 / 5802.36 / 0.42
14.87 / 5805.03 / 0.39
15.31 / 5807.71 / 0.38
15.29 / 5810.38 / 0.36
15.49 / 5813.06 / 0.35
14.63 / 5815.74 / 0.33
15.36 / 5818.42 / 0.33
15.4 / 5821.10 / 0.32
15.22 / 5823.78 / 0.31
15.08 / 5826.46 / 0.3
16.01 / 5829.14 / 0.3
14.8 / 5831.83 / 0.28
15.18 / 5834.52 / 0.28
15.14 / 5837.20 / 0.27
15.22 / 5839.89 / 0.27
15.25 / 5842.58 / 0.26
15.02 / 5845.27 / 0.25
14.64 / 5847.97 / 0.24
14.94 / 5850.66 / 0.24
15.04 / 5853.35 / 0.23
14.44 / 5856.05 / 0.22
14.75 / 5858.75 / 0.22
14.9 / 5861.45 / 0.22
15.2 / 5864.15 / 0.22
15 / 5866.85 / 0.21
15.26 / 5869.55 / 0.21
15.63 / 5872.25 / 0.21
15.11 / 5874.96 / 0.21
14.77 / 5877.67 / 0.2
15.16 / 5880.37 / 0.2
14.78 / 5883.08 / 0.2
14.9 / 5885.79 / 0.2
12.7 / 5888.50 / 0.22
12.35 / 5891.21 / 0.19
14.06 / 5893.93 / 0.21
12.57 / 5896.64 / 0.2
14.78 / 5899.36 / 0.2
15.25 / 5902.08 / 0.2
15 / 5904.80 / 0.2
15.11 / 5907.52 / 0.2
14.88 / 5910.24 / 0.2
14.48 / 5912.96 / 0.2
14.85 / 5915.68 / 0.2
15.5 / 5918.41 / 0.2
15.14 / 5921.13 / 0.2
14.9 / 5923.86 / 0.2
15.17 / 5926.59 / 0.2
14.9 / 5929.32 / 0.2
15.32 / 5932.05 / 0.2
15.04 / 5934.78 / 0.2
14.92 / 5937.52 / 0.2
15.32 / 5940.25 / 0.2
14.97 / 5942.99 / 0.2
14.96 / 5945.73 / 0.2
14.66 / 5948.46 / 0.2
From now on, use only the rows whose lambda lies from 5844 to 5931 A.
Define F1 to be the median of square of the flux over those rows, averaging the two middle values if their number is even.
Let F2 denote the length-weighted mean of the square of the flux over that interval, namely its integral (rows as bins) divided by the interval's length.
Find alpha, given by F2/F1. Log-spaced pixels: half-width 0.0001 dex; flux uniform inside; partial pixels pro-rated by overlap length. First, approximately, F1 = 222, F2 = 217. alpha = 0.98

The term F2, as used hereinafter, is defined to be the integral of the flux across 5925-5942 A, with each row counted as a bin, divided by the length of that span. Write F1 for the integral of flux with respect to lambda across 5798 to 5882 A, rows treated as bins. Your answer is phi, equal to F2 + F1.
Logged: 1285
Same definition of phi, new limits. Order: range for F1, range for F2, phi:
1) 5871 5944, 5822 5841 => 1090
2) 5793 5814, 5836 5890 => 336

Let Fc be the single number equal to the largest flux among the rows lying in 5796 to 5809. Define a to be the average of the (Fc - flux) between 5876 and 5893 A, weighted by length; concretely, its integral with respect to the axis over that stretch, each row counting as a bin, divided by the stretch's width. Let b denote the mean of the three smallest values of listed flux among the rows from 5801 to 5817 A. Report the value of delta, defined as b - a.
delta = 13.6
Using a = 1.31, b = 14.9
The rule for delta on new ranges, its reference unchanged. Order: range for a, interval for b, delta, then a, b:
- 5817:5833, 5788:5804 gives 15.0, 0.13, 15.2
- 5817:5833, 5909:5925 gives 14.6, 0.13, 14.7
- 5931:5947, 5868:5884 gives 14.5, 0.36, 14.9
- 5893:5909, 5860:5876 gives 14.0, 0.96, 15.0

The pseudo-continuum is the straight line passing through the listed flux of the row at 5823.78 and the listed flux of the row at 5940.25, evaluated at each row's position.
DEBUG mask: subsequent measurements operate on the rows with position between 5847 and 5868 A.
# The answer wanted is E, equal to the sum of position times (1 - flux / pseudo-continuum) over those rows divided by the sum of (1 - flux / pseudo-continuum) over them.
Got 5855.9 A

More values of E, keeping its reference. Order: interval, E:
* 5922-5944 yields 5932.8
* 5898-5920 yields 5908.3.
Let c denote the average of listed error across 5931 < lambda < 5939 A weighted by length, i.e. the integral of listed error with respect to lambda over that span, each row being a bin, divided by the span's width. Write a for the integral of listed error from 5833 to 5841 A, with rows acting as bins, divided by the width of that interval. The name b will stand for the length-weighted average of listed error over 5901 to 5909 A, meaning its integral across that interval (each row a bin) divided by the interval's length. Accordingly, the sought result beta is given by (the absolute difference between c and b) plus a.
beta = 0.27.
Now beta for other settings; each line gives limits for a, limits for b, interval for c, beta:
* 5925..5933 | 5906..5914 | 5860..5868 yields 0.22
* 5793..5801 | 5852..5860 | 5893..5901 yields 0.33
